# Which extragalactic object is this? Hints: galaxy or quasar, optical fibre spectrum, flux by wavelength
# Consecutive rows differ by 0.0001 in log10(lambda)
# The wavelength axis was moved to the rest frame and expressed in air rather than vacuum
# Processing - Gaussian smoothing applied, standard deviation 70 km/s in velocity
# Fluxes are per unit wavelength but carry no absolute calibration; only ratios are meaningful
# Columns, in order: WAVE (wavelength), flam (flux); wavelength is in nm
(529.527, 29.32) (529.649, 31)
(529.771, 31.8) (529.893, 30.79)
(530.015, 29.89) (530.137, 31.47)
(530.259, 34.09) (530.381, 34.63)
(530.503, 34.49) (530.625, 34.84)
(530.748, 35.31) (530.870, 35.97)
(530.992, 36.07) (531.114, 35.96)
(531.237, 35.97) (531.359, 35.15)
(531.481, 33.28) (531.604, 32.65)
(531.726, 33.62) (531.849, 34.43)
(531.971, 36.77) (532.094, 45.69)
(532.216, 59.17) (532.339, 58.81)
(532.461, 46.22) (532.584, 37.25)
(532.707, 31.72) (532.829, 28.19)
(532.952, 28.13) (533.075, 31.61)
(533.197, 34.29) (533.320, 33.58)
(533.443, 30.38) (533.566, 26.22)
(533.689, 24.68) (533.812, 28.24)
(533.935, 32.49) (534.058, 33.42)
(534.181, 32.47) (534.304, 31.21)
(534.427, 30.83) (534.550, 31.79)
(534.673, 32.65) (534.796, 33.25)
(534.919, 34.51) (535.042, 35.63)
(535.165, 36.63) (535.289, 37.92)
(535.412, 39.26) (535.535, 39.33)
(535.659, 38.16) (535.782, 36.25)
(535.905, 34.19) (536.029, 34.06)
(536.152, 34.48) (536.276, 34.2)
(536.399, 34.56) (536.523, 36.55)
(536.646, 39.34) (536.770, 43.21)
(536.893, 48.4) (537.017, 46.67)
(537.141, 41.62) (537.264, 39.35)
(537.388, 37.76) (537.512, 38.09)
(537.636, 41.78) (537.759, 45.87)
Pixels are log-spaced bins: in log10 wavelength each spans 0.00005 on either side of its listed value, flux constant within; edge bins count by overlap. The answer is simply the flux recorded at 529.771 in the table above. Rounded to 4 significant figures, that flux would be 31.80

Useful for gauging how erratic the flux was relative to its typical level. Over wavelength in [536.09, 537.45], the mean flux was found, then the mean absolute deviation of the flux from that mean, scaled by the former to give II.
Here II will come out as 0.10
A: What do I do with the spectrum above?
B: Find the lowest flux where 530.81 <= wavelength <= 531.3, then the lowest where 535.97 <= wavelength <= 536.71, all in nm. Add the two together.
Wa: 70.0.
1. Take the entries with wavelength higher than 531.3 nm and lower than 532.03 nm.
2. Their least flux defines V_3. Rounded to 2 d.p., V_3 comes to 32.65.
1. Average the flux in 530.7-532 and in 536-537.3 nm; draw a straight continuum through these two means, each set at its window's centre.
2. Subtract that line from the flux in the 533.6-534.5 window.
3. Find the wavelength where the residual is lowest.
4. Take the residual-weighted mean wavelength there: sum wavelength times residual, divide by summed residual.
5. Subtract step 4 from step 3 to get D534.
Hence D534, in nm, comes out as -0.31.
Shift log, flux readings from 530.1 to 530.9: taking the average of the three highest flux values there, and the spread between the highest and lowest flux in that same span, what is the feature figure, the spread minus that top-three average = -31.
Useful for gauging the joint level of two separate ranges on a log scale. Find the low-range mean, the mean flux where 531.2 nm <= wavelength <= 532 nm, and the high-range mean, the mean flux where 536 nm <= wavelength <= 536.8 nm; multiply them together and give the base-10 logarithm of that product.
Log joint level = 3.10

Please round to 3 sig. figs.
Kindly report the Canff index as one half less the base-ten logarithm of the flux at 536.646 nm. -1.09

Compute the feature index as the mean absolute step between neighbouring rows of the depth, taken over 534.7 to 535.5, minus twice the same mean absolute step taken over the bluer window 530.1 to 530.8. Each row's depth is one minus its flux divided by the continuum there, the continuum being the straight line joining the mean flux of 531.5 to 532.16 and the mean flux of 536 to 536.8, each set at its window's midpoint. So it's -0.012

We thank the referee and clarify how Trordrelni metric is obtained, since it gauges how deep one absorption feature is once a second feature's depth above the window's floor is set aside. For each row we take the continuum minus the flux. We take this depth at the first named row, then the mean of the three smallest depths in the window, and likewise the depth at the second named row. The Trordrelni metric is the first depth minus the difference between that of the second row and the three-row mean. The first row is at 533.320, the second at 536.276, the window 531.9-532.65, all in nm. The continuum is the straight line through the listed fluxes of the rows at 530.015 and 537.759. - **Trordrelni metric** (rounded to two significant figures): -26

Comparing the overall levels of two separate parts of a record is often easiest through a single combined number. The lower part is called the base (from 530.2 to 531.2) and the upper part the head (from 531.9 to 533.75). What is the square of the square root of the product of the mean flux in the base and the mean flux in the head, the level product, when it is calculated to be 1296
